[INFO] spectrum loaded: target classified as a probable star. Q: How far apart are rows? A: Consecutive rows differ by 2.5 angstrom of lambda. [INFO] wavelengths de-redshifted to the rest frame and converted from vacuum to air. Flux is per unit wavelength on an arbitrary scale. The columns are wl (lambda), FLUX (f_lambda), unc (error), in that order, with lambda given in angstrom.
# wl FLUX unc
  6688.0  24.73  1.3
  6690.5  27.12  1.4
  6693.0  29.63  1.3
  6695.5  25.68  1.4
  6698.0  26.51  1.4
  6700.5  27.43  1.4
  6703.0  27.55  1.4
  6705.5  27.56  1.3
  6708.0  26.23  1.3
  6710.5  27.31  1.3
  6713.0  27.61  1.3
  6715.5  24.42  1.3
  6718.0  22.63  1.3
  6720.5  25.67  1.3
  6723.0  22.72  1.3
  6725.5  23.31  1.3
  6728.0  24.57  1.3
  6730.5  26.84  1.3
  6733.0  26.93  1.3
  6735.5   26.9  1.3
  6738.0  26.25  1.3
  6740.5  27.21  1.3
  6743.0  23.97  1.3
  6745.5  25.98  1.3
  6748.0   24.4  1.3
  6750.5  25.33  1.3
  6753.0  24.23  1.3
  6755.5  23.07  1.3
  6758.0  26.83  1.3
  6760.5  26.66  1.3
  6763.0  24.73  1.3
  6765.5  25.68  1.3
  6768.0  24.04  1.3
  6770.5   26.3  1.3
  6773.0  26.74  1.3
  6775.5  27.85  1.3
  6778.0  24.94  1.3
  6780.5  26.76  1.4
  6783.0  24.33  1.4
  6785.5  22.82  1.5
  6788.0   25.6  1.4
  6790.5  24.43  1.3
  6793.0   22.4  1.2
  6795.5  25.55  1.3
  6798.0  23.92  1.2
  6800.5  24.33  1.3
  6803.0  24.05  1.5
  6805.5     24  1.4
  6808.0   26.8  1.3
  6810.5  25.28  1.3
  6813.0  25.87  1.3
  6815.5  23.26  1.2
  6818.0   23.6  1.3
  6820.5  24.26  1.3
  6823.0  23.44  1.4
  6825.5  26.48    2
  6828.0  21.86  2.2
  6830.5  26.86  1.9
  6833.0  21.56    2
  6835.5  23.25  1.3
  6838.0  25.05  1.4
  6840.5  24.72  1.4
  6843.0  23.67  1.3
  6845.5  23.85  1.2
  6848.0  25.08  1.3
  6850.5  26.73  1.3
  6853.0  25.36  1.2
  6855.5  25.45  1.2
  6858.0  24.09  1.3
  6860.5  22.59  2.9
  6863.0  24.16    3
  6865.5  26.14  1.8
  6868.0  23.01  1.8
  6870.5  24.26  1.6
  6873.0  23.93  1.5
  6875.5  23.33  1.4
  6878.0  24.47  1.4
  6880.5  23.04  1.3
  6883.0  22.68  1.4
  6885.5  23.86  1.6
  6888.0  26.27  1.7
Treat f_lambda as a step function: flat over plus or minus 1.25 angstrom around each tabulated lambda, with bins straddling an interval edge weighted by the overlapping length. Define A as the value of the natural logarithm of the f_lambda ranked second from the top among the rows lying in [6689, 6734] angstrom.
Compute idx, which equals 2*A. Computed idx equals 6.636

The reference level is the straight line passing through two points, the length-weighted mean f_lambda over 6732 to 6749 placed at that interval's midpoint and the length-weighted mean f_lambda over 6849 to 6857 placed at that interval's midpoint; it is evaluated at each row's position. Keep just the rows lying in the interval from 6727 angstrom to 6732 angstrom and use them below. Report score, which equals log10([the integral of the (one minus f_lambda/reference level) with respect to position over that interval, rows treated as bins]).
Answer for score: -1.53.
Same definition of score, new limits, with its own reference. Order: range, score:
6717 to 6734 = -0.06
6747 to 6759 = -0.26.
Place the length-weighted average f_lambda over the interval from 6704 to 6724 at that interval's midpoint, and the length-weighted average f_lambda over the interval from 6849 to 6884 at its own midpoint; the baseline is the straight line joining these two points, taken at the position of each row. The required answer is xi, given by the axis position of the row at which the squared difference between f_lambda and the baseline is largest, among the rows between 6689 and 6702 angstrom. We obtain 6693.0 angstrom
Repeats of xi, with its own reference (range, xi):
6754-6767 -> 6755.5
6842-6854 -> 6850.5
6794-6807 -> 6798.0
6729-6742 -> 6740.5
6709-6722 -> 6718.0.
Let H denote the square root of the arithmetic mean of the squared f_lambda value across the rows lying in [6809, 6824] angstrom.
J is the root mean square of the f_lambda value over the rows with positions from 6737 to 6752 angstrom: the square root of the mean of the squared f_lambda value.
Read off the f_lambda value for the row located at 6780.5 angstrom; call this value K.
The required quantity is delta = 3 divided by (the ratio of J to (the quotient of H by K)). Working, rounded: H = 24.3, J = 25.5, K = 26.76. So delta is 0.107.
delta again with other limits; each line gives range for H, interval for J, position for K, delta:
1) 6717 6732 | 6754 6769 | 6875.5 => 0.124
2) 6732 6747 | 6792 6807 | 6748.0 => 0.134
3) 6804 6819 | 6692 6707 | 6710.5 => 0.099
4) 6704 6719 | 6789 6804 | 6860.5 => 0.143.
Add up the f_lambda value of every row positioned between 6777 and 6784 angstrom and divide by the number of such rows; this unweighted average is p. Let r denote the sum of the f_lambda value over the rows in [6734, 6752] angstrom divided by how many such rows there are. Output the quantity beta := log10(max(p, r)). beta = 1.41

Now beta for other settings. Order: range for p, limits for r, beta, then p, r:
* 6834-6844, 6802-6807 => 1.38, 24.2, 24.0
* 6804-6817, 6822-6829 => 1.40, 25.0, 23.9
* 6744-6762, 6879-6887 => 1.40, 25.2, 23.2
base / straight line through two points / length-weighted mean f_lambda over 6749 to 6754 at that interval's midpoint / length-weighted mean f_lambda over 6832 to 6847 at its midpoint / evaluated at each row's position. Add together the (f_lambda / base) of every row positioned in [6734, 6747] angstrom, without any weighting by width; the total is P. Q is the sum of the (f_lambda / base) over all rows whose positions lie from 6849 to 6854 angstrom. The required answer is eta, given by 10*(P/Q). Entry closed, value 24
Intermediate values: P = 5.2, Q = 2.2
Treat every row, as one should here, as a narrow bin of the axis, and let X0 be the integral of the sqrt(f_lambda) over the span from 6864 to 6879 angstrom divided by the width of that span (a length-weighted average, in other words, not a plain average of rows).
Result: 4.92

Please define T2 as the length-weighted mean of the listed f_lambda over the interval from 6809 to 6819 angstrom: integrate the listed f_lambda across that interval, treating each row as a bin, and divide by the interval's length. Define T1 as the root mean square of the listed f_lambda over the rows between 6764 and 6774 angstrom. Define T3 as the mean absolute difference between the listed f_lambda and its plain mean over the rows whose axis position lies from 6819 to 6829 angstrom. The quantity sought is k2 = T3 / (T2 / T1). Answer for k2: 1.4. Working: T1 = 25.7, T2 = 24.58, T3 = 1.4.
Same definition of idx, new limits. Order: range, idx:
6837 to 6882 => 6.527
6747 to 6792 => 6.579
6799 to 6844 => 6.577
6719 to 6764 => 6.586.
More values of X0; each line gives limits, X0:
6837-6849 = 4.94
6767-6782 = 5.11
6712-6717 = 5.07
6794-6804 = 4.94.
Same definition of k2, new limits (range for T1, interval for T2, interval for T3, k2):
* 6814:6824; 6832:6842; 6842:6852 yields 1.1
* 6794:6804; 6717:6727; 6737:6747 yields 1.0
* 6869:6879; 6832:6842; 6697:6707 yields 0.4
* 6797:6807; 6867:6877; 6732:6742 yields 0.3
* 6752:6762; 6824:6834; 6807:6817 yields 1.1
